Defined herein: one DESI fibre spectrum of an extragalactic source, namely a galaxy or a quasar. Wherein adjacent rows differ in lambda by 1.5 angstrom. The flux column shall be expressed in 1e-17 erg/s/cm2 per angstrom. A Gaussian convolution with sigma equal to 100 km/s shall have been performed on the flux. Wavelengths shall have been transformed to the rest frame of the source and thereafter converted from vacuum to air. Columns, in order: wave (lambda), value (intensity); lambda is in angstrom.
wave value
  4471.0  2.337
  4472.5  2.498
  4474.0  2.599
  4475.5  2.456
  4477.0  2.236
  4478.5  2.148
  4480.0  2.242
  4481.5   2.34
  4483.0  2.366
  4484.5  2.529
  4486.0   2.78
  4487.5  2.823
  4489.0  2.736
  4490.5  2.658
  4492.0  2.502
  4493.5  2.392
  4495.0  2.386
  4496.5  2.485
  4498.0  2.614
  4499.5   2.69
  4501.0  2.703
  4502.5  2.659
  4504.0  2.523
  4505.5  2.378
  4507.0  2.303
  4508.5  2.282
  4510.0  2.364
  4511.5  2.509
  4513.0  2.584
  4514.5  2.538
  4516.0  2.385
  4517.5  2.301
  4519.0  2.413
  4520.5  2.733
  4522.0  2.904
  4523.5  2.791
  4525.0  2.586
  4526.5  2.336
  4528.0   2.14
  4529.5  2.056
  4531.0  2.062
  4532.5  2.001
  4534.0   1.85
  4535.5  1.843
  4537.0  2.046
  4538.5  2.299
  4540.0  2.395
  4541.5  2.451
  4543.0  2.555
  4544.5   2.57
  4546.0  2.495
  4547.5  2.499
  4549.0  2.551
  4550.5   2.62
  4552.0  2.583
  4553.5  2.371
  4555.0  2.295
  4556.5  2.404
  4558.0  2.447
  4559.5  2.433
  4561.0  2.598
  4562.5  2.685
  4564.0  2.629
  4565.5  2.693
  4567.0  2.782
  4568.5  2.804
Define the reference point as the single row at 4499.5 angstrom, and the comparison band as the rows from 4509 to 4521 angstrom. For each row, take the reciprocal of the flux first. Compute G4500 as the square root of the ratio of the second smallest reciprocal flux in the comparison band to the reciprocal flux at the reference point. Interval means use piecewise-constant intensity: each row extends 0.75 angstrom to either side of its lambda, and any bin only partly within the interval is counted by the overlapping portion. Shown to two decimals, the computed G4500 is 1.02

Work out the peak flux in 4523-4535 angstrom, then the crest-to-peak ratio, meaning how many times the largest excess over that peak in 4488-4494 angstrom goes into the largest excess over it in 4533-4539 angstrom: 8.9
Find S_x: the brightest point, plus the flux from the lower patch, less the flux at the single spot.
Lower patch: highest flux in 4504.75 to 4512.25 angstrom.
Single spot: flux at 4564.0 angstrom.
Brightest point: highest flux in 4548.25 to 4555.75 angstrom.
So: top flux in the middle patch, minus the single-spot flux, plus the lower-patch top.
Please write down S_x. 2.50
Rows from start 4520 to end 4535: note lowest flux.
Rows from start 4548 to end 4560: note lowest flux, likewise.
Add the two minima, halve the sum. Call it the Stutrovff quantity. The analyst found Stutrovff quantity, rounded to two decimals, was 2.07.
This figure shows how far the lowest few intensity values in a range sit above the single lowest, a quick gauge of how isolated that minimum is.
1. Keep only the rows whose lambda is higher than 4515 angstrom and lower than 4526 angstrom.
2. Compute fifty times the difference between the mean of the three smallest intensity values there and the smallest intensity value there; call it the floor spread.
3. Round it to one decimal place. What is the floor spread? 3.3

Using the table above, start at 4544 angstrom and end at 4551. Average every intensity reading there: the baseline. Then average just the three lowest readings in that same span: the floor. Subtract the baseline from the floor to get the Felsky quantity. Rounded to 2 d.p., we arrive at -0.03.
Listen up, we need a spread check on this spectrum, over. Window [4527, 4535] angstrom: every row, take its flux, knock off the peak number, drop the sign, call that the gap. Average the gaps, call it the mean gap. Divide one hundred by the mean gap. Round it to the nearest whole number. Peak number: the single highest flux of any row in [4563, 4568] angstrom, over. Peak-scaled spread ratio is 132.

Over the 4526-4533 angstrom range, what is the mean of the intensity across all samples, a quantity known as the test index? 2.12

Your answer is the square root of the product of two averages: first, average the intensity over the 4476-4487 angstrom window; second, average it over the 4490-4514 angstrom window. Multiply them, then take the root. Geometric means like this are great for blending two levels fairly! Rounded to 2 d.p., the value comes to 2.44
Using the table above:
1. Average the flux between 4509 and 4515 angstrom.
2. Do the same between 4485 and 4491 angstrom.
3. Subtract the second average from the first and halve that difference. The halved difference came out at -0.13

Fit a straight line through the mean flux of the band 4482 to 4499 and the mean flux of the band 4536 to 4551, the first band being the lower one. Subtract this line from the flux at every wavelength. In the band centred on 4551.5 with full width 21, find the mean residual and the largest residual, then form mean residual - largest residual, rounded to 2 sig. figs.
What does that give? -0.13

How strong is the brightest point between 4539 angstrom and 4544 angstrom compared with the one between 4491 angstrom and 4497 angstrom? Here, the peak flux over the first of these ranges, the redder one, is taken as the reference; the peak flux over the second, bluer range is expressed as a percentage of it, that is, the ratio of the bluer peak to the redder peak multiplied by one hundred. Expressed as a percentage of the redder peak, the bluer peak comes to 97.9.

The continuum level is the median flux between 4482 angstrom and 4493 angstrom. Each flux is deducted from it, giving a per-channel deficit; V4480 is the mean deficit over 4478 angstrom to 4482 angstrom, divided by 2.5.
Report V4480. 0.17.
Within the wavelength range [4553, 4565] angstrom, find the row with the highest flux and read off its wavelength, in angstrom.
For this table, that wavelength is 4562.5 angstrom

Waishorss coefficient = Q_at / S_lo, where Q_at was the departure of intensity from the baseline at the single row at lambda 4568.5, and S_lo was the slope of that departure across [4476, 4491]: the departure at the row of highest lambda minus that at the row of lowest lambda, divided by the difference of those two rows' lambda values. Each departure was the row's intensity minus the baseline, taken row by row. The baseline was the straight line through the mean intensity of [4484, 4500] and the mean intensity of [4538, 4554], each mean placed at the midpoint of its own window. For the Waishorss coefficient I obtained 11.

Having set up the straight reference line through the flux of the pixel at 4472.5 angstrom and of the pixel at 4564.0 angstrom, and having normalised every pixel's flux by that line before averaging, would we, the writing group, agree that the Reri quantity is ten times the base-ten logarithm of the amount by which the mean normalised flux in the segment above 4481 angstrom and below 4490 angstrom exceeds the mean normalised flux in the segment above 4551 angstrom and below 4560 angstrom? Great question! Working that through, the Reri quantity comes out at -9.7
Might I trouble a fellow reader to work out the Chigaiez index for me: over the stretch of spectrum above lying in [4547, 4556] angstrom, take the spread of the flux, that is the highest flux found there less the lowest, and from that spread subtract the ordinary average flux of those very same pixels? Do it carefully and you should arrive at -2.16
